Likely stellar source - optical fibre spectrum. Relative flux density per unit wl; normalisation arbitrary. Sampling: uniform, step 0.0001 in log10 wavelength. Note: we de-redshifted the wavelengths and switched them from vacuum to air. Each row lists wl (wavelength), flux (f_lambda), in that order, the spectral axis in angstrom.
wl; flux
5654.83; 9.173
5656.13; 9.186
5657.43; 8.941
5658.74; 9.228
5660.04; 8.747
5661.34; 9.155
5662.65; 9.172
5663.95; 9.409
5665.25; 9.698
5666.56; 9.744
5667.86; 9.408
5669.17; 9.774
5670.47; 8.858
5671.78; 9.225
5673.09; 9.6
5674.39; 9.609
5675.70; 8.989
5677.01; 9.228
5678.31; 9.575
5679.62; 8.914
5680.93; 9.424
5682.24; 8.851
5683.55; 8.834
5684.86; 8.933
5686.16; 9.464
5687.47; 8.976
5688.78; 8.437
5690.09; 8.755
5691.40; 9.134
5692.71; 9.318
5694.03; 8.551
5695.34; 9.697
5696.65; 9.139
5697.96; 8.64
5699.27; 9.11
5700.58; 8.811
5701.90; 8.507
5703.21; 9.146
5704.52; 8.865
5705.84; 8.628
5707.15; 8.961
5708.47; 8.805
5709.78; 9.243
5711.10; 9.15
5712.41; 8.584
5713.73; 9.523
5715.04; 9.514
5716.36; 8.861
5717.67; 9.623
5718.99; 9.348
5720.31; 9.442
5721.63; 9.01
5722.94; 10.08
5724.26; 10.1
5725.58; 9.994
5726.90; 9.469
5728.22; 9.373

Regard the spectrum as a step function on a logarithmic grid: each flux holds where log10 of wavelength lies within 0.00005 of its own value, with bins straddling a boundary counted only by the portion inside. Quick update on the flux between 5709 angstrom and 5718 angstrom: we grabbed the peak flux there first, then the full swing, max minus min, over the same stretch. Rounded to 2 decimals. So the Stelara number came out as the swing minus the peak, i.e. -8.58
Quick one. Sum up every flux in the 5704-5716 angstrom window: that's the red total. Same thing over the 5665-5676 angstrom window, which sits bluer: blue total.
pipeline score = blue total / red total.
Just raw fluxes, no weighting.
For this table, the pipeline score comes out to 1.04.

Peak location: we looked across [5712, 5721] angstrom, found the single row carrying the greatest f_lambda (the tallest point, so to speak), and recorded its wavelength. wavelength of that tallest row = 5717.67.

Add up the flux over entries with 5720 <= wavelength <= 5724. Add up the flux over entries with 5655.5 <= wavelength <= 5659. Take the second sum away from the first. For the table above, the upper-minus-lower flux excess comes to 1.2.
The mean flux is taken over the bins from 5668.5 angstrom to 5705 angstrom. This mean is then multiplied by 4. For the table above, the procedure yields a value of 36.3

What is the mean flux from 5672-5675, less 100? -90.4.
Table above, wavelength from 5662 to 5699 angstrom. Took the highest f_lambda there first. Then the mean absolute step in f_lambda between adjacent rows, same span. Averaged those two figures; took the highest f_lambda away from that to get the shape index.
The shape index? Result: -4.68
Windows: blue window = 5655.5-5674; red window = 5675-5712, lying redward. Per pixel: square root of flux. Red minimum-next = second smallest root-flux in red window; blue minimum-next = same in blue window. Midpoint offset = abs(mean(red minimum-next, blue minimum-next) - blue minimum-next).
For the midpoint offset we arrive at 0.030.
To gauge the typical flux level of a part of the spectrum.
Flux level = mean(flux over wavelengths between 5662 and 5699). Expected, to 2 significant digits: 9.2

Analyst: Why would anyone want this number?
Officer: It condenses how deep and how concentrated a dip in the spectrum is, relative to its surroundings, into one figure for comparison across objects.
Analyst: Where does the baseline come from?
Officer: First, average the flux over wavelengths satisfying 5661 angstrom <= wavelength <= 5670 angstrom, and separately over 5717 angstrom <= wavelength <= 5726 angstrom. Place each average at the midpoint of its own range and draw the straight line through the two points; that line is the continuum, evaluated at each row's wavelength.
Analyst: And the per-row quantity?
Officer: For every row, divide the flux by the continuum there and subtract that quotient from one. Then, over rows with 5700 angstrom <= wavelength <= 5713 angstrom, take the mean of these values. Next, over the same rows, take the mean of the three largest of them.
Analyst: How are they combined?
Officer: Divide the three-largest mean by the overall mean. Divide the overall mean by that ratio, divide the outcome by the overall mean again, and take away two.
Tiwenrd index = -1.29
